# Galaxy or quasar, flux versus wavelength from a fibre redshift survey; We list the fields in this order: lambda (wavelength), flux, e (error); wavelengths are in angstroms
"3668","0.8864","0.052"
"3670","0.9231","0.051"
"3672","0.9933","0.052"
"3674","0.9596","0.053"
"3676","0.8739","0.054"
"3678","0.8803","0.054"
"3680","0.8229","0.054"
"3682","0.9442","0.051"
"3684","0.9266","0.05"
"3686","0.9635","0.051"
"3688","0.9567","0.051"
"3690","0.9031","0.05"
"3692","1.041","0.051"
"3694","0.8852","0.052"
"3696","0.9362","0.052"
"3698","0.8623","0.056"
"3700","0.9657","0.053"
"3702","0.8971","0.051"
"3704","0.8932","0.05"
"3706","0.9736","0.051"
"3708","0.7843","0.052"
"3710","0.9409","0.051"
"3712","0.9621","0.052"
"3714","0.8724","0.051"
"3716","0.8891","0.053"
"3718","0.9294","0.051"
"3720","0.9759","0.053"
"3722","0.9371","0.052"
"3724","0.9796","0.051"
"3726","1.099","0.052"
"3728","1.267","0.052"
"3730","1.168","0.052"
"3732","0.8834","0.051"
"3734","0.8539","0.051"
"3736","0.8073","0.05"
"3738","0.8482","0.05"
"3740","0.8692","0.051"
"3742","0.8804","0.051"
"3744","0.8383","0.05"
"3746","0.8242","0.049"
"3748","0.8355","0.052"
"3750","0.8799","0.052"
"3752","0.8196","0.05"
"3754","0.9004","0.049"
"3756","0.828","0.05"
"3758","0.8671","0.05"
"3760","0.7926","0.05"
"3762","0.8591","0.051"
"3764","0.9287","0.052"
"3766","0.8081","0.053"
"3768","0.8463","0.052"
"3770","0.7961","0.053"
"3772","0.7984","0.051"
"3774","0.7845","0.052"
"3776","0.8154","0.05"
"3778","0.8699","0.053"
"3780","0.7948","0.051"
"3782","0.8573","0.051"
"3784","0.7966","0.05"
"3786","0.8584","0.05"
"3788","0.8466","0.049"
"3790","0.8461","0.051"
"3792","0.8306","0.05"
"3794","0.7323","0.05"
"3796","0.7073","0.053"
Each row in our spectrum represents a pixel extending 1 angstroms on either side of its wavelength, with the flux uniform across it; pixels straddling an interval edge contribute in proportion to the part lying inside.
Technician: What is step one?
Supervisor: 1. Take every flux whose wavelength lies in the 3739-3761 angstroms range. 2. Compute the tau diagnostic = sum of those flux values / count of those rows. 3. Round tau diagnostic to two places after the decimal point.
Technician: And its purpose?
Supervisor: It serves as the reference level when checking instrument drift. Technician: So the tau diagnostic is 0.85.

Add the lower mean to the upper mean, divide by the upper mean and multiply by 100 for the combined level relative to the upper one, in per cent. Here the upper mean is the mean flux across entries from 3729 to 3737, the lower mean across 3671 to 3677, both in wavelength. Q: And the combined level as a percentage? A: 202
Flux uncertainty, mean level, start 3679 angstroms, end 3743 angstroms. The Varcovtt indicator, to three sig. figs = 0.0515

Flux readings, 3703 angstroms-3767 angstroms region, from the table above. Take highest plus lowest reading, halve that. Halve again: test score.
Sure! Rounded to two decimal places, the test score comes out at 0.51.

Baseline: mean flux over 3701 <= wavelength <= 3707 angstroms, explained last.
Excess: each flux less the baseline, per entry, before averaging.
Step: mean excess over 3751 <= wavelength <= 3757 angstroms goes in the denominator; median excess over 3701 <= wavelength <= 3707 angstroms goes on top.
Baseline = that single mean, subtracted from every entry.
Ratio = 0.34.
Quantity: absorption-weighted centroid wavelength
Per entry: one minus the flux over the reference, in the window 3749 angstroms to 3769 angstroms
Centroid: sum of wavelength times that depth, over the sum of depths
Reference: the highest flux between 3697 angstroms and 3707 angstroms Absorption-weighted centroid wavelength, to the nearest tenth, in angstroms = 3759.2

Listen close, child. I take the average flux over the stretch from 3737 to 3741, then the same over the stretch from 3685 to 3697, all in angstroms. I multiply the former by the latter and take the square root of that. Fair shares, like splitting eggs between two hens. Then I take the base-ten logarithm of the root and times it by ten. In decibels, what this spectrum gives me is -0.45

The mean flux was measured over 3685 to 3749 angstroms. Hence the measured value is 0.929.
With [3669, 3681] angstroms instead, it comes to 0.909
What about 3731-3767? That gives 0.851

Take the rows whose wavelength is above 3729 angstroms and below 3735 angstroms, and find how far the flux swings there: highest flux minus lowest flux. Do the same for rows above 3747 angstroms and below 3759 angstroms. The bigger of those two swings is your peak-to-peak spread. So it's 0.31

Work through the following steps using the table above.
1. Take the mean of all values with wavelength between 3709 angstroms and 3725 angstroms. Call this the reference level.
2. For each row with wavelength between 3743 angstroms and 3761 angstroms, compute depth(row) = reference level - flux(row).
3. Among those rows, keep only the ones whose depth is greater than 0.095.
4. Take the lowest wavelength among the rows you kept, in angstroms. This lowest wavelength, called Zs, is 3744 angstroms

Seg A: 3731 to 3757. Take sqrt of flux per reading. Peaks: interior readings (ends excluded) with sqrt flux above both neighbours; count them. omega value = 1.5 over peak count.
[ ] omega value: 0.50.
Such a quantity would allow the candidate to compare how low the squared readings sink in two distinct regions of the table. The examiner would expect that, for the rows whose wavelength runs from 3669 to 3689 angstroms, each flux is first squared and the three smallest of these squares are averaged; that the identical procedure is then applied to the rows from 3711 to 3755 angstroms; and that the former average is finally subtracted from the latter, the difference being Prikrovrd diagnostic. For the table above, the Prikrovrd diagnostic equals -0.071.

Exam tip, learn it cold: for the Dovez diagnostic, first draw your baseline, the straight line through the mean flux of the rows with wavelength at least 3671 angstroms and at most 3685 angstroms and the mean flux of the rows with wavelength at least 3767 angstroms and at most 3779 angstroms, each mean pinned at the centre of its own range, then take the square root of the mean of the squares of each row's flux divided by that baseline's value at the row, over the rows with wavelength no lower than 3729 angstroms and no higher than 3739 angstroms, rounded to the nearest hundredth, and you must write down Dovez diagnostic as 1.07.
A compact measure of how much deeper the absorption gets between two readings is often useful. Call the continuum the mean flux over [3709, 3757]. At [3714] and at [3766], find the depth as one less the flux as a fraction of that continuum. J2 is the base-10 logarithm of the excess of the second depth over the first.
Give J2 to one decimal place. -1.2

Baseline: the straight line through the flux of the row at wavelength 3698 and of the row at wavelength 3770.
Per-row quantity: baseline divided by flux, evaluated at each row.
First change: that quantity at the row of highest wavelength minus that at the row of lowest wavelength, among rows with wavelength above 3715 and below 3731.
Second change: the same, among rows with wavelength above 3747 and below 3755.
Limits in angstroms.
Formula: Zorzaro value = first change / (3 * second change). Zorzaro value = 1.0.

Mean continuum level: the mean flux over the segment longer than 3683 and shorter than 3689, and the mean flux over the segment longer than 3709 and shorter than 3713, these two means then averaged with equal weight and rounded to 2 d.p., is 0.95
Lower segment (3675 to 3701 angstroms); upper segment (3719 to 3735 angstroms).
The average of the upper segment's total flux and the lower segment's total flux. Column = 10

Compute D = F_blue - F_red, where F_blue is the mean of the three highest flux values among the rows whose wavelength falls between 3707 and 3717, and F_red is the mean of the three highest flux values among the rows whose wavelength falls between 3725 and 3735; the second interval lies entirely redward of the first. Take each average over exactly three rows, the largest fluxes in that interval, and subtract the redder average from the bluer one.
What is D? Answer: -0.25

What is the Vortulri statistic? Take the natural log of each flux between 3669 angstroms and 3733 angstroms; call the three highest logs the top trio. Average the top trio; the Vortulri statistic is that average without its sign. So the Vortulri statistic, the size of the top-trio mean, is 0.16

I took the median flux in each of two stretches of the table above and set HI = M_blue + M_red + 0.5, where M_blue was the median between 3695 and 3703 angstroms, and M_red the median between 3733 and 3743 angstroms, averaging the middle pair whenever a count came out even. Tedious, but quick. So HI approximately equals 2.27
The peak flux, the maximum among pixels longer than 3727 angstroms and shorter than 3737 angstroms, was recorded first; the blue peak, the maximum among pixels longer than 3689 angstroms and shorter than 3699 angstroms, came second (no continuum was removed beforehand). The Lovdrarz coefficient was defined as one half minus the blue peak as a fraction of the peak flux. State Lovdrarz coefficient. -0.32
